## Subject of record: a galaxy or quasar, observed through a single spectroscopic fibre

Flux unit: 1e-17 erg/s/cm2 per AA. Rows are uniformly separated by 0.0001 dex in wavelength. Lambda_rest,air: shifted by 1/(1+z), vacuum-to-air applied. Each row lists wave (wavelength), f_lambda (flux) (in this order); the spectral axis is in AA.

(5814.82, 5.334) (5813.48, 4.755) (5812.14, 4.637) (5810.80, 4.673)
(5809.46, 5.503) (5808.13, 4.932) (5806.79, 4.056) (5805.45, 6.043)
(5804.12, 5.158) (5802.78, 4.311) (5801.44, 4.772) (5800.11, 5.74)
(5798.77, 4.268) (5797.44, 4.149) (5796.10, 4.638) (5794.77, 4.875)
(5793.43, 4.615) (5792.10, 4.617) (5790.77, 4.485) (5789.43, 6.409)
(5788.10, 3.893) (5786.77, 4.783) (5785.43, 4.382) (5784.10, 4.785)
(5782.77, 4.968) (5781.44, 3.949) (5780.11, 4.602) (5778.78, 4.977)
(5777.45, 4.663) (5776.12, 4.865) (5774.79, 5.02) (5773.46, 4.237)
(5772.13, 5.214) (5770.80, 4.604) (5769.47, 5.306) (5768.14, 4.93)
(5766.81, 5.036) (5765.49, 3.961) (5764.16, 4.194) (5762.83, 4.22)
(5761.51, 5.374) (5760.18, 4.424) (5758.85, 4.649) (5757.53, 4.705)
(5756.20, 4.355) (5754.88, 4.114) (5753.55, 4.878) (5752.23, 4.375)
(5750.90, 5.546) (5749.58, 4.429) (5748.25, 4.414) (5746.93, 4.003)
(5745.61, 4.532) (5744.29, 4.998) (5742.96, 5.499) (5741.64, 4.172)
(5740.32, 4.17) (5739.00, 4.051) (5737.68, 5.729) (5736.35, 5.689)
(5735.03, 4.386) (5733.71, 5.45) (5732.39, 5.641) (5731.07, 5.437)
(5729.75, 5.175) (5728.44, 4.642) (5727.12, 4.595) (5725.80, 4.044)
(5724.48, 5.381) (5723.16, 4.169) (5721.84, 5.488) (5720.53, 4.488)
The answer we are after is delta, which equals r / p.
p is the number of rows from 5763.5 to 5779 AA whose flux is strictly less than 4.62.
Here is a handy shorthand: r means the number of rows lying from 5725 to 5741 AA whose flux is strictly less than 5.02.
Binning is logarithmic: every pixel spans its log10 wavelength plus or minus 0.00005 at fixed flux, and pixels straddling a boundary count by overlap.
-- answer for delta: 1.5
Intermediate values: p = 4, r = 6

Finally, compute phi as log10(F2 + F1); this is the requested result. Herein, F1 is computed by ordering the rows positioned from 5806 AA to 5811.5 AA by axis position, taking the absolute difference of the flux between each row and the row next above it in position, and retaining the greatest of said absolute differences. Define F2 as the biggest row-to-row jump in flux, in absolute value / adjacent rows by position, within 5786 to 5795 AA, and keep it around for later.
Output 0.53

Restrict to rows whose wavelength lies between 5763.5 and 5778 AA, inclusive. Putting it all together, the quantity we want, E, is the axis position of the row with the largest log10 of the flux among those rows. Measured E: 5769.47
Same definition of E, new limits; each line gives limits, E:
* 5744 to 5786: 5750.90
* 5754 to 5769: 5761.51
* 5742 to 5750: 5742.96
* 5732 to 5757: 5737.68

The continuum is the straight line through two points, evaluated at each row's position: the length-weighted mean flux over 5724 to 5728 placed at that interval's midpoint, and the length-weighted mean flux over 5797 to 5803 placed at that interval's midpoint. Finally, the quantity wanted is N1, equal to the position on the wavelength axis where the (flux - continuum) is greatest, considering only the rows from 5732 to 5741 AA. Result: 5737.68 AA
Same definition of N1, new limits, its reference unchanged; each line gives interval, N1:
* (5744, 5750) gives 5744.29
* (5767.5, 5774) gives 5769.47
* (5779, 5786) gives 5782.77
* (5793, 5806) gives 5805.45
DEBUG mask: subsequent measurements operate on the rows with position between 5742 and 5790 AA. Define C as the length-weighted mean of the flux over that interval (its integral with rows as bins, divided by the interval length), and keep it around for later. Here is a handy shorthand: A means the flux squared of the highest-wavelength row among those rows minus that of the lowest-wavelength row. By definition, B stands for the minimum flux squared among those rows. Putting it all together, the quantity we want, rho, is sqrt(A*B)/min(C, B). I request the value 2.7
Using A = 11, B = 15.2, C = 4.7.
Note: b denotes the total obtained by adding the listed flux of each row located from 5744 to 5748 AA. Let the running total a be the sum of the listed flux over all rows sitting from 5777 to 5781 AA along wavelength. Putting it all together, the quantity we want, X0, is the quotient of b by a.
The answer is 0.95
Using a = 14.2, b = 13.5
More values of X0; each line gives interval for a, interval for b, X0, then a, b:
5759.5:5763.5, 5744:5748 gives 0.97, 14.0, 13.5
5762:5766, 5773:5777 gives 1.14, 12.4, 14.1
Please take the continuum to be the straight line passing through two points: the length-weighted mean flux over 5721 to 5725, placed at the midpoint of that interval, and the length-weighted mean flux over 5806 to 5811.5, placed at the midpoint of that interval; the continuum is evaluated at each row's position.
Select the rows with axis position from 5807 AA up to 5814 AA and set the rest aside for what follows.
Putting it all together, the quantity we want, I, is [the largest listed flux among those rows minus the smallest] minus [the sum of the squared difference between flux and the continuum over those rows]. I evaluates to 0.33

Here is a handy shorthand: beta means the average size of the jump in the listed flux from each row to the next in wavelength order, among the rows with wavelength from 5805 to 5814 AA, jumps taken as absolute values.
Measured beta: 0.74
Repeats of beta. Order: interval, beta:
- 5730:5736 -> 0.49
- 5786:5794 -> 1.09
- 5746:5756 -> 0.66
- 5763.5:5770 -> 0.45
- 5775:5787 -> 0.44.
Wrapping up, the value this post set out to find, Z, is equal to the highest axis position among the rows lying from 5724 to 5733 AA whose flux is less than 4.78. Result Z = 5728.44 AA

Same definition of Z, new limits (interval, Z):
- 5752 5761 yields 5760.18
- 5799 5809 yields 5806.79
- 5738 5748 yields 5746.93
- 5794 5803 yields 5802.78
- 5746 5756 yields 5754.88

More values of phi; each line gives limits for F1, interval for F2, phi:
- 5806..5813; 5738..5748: 0.34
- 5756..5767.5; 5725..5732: 0.23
